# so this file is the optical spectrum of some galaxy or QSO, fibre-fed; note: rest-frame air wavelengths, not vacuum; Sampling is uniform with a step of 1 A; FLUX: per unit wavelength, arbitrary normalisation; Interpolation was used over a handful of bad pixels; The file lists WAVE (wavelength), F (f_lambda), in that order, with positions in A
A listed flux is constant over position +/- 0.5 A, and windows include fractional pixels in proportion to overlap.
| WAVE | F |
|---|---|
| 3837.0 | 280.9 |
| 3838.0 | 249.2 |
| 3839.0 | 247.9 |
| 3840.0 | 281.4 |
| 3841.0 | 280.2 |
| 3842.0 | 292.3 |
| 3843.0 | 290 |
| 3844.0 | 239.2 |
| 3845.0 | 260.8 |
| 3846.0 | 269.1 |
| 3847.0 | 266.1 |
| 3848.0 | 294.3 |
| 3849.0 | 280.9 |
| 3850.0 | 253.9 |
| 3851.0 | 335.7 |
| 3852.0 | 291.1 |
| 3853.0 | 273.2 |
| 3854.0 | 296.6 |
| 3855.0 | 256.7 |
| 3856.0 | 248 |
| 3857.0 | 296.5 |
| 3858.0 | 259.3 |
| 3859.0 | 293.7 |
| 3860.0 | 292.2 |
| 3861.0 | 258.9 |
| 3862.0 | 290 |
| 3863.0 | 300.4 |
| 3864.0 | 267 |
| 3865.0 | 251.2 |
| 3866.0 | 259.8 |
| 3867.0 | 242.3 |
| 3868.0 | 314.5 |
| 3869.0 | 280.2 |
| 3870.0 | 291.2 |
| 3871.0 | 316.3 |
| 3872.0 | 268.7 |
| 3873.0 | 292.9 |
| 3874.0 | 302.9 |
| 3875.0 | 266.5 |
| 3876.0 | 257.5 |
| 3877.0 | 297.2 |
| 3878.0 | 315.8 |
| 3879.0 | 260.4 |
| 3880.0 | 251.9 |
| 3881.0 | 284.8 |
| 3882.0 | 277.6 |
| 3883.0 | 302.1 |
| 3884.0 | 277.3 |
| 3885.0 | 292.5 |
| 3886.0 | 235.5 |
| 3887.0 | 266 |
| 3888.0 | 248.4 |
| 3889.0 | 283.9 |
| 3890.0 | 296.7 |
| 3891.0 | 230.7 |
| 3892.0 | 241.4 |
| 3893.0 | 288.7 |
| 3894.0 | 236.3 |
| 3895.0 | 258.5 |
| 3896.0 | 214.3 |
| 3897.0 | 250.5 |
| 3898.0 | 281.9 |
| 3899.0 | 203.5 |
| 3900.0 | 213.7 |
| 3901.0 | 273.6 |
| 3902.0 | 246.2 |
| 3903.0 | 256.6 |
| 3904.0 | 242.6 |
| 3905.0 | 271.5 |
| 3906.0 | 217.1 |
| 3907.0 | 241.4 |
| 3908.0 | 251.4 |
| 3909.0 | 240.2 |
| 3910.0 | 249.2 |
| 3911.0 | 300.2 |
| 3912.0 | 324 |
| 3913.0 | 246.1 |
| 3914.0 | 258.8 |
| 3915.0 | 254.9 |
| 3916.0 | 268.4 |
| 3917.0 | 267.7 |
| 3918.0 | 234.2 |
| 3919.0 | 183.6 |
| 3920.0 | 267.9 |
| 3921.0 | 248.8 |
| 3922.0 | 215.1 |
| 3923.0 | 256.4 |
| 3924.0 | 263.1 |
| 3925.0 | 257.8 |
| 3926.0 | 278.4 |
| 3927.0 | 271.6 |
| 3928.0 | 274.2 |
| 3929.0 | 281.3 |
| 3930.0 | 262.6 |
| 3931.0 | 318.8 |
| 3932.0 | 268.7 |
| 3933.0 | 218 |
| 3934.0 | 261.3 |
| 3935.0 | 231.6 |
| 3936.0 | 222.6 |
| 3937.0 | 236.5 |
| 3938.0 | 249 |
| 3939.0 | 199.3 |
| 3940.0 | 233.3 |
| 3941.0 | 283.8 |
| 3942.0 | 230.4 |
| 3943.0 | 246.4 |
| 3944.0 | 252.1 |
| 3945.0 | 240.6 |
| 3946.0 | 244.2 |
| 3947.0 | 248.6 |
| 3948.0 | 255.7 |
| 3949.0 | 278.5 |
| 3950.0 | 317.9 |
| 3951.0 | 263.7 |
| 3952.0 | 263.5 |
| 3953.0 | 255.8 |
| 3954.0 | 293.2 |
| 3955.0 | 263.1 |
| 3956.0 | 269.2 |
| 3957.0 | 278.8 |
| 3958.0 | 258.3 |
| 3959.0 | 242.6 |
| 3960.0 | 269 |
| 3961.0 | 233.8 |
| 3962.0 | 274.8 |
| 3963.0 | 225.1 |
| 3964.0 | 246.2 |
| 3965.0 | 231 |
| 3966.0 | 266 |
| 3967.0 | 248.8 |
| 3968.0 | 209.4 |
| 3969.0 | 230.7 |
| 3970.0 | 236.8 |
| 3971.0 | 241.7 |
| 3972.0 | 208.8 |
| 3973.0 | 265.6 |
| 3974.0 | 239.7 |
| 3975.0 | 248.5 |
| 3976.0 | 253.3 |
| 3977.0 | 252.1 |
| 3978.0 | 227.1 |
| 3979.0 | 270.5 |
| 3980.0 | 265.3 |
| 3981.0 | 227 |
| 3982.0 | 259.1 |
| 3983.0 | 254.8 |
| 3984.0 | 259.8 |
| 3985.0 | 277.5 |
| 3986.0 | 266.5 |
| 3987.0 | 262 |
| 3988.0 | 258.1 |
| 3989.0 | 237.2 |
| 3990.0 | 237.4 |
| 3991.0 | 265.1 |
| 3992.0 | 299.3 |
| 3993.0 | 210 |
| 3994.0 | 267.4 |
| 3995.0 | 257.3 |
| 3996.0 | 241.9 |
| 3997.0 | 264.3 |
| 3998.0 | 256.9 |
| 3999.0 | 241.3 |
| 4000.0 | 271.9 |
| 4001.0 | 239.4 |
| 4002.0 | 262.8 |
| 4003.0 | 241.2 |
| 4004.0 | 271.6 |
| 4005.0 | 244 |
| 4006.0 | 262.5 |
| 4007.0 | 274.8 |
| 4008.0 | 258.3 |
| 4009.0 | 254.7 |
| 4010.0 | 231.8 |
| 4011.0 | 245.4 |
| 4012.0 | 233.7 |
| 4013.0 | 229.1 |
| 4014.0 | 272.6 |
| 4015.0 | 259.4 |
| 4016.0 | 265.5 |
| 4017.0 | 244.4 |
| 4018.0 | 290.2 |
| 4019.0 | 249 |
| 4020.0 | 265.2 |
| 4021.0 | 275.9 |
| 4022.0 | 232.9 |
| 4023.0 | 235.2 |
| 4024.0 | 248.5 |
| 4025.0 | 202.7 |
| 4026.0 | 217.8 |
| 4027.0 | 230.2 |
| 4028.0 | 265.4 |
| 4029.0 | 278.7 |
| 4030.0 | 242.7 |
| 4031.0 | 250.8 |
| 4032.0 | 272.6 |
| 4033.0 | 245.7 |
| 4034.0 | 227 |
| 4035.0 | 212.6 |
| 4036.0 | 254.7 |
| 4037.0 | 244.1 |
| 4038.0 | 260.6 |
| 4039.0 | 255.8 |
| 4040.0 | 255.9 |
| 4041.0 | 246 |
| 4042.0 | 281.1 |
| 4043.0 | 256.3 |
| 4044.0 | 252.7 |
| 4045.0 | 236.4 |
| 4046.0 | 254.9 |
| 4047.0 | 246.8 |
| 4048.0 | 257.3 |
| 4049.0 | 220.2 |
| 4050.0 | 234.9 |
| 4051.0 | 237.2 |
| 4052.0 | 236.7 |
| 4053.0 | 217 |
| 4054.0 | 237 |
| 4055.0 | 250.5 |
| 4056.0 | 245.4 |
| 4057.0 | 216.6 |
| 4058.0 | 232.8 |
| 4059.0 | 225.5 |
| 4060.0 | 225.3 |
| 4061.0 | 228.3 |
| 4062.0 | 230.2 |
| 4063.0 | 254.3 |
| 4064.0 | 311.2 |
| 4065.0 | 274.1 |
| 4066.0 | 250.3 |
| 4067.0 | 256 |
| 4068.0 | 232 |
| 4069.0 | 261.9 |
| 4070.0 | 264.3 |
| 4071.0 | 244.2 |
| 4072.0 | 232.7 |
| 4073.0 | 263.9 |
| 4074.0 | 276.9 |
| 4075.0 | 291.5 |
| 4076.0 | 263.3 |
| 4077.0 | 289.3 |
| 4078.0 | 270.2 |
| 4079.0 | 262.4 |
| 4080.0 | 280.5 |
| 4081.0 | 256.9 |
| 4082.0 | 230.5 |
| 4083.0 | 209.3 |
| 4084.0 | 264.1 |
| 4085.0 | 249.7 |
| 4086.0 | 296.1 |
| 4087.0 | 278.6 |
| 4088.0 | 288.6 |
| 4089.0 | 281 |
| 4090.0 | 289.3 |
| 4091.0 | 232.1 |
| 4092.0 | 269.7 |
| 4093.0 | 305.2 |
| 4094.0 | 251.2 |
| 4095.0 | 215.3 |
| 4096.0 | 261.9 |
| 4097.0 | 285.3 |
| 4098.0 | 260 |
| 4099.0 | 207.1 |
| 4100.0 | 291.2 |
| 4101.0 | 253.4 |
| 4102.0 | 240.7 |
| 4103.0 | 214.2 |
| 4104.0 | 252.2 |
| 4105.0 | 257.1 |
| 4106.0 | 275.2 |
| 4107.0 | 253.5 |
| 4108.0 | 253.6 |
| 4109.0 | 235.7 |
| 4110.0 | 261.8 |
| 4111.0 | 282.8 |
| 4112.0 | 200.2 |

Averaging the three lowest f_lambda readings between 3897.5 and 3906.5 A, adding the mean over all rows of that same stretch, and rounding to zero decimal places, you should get 457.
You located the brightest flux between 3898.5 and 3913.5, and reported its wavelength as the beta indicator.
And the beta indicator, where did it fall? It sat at 3912.0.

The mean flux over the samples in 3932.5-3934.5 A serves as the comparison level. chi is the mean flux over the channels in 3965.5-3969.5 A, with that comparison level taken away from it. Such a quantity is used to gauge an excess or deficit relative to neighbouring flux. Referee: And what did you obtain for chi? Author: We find -1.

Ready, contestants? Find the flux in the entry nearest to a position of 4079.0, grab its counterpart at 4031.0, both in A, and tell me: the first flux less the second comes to 12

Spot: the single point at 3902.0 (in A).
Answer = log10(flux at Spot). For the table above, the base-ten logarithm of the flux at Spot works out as 2.391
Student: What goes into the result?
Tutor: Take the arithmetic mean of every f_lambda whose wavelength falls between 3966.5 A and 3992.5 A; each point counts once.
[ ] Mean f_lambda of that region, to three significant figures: 250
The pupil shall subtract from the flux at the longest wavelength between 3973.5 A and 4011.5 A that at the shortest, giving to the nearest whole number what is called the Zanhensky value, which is 6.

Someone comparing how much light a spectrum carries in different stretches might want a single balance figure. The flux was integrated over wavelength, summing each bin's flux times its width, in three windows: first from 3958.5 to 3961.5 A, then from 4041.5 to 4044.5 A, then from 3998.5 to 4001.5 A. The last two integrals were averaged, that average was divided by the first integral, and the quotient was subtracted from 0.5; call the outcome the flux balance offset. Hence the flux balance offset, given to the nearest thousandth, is -0.535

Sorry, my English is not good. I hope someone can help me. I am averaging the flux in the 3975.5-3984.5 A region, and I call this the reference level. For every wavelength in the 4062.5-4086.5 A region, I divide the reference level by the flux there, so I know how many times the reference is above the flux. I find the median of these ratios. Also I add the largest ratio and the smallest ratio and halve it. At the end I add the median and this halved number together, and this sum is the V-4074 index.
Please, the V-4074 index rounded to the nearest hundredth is 1.97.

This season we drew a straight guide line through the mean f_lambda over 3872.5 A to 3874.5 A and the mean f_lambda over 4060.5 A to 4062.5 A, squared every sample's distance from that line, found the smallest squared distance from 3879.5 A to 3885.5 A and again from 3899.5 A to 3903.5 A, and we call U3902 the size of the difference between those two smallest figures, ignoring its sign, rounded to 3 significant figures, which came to 202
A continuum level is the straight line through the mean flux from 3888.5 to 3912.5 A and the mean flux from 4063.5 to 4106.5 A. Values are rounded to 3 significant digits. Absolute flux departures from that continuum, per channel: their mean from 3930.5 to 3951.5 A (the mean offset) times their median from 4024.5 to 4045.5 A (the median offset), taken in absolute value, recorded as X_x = 315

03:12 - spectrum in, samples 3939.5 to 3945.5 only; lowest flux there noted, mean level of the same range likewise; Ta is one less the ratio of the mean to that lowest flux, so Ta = -0.08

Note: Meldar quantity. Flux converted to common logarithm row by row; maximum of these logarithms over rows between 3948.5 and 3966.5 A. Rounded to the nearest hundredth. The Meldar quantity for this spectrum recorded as 2.50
